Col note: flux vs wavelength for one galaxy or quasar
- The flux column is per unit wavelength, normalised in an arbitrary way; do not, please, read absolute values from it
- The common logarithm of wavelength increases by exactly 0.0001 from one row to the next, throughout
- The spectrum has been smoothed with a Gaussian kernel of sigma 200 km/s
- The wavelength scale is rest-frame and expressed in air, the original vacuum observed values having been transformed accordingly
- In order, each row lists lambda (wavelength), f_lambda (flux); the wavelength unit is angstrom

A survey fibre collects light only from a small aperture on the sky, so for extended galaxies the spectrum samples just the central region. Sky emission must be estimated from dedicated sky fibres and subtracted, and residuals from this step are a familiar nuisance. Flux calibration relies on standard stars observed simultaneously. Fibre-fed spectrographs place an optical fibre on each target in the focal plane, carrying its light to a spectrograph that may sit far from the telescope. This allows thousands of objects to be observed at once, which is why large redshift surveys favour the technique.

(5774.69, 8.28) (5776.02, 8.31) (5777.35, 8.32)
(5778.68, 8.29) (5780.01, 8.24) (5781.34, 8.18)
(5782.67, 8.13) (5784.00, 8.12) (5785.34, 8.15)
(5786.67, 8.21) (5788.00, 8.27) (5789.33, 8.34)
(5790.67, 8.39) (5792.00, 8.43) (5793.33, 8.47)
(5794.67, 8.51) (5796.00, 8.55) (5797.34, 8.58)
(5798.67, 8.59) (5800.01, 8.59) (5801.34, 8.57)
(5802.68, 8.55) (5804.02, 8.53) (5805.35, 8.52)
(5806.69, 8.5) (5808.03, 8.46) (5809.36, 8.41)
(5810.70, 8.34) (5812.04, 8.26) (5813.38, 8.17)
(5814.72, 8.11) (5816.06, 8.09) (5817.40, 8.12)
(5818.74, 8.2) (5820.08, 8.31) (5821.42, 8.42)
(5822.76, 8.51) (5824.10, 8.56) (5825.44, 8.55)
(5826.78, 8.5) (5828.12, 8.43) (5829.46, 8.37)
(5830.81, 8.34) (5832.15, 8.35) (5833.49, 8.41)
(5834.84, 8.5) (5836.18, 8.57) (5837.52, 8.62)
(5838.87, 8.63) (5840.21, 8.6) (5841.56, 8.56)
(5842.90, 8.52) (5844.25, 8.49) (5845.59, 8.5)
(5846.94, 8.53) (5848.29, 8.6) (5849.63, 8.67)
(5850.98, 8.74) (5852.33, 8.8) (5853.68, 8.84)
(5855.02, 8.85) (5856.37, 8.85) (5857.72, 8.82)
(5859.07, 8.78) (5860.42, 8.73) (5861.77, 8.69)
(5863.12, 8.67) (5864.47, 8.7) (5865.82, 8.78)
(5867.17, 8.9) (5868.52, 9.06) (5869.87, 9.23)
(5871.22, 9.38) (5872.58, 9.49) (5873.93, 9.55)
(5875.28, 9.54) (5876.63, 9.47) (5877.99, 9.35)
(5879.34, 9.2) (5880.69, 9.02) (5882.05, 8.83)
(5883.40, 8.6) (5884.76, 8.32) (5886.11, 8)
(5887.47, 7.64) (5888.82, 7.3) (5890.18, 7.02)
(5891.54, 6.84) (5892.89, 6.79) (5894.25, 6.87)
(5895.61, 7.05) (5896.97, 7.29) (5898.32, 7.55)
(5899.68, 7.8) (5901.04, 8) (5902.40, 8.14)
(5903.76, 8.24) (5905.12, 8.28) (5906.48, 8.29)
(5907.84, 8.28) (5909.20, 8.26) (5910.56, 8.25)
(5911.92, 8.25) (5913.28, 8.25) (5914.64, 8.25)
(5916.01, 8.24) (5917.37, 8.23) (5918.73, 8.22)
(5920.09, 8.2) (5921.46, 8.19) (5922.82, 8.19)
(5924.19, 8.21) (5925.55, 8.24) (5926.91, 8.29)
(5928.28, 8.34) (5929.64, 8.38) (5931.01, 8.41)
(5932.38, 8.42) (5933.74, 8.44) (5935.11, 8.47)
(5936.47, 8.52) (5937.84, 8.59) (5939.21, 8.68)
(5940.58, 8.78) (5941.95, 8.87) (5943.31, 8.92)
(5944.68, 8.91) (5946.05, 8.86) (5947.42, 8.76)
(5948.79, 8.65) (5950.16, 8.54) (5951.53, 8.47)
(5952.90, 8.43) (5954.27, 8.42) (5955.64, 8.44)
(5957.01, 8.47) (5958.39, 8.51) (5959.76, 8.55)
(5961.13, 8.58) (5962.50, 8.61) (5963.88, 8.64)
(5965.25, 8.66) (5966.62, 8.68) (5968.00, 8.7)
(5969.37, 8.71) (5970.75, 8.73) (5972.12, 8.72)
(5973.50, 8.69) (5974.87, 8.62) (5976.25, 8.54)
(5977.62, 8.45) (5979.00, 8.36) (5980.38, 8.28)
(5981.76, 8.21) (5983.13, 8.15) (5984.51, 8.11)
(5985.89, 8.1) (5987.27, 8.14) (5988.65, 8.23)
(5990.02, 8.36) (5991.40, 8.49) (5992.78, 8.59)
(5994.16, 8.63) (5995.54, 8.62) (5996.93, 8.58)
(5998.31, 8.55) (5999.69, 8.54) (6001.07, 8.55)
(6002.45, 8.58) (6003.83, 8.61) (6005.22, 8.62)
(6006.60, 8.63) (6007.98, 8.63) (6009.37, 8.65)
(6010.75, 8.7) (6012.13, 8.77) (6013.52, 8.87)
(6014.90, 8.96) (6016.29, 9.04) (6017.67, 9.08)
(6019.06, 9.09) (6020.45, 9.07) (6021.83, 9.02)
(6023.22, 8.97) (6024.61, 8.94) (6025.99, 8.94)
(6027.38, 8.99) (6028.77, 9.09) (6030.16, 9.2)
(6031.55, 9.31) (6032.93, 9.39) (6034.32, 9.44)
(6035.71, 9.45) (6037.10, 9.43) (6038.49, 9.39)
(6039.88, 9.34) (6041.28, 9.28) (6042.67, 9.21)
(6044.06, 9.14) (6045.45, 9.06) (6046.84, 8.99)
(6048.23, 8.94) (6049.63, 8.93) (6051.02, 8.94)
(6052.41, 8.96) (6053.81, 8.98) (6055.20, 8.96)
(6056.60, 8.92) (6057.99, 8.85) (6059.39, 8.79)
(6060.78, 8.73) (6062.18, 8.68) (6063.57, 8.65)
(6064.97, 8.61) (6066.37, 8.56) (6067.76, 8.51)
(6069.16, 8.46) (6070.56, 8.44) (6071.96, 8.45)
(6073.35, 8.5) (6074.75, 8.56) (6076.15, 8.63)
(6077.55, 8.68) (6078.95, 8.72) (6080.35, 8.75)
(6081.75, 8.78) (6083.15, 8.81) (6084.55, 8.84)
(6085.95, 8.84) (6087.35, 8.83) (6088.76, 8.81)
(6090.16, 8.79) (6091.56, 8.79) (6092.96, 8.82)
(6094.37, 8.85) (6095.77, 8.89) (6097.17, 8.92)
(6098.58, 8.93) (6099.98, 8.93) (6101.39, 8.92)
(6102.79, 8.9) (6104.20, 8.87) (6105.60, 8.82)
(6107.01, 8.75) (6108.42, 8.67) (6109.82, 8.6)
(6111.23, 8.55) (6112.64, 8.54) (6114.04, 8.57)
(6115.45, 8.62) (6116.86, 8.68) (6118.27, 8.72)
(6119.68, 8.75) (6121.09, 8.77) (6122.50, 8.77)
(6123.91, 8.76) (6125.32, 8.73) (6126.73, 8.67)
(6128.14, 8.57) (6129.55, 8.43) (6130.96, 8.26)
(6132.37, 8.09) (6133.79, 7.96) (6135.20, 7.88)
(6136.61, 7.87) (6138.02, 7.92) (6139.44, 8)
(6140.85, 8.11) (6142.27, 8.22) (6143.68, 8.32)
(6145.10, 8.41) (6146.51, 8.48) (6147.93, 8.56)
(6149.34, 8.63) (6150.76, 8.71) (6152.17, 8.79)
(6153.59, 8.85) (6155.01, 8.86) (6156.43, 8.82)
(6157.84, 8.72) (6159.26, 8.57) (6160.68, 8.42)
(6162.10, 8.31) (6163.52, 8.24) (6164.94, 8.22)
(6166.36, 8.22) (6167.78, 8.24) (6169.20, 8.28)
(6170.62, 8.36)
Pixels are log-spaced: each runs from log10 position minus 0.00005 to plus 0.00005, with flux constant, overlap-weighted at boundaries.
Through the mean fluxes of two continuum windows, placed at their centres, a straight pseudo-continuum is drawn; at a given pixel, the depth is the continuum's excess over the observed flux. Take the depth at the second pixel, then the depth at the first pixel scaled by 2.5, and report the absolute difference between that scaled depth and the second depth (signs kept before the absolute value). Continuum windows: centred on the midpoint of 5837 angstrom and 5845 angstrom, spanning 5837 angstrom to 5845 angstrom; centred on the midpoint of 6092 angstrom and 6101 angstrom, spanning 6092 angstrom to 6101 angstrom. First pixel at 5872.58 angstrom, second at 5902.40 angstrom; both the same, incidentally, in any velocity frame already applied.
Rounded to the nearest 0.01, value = 2.71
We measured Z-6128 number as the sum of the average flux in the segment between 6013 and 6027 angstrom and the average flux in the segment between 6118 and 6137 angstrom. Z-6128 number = 17.4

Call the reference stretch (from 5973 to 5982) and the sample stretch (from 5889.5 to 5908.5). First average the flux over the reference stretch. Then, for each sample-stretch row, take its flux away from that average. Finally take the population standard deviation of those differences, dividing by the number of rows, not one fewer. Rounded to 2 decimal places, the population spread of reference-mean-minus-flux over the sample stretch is 0.59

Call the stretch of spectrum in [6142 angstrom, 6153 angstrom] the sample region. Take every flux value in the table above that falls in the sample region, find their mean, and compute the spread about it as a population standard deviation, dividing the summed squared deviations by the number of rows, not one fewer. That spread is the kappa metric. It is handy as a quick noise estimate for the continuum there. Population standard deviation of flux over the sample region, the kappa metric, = 0.182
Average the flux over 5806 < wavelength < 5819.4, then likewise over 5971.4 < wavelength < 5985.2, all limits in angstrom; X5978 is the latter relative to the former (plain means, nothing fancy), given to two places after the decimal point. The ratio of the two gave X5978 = 1.02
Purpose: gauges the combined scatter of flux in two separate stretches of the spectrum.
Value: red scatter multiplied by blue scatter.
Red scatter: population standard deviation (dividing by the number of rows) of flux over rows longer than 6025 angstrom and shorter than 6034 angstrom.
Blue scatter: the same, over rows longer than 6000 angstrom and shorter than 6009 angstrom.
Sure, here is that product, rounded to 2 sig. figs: 0.0048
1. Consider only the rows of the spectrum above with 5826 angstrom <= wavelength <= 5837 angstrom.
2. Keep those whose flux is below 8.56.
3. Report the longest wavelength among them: 5834.84 angstrom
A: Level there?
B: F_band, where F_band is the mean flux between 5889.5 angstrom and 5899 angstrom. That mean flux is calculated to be 7.06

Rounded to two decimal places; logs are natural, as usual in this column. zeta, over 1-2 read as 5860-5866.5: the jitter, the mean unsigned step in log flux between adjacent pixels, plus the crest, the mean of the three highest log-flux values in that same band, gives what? 2.17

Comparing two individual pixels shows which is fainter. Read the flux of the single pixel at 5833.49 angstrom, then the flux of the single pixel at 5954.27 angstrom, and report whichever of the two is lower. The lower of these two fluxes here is 8.41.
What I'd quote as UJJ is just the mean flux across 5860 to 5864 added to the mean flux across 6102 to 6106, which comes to 17.6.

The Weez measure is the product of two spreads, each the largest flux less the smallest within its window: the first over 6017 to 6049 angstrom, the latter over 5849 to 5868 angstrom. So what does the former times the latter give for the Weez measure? 0.12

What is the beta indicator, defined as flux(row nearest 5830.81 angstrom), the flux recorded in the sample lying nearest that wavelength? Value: 8.34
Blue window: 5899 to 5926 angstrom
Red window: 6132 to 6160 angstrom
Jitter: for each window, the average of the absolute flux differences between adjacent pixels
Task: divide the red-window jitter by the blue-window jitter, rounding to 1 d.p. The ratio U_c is 2.3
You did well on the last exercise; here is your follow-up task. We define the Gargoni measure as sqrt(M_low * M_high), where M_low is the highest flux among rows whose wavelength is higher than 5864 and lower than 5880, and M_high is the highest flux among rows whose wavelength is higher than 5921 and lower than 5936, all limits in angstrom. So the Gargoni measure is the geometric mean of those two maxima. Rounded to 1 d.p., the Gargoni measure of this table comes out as 9.0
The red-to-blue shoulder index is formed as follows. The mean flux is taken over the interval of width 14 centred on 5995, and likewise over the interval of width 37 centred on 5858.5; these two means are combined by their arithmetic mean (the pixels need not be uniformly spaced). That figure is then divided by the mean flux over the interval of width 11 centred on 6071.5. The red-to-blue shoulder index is 1.021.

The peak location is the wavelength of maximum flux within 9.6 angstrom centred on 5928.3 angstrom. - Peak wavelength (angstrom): 5932.38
